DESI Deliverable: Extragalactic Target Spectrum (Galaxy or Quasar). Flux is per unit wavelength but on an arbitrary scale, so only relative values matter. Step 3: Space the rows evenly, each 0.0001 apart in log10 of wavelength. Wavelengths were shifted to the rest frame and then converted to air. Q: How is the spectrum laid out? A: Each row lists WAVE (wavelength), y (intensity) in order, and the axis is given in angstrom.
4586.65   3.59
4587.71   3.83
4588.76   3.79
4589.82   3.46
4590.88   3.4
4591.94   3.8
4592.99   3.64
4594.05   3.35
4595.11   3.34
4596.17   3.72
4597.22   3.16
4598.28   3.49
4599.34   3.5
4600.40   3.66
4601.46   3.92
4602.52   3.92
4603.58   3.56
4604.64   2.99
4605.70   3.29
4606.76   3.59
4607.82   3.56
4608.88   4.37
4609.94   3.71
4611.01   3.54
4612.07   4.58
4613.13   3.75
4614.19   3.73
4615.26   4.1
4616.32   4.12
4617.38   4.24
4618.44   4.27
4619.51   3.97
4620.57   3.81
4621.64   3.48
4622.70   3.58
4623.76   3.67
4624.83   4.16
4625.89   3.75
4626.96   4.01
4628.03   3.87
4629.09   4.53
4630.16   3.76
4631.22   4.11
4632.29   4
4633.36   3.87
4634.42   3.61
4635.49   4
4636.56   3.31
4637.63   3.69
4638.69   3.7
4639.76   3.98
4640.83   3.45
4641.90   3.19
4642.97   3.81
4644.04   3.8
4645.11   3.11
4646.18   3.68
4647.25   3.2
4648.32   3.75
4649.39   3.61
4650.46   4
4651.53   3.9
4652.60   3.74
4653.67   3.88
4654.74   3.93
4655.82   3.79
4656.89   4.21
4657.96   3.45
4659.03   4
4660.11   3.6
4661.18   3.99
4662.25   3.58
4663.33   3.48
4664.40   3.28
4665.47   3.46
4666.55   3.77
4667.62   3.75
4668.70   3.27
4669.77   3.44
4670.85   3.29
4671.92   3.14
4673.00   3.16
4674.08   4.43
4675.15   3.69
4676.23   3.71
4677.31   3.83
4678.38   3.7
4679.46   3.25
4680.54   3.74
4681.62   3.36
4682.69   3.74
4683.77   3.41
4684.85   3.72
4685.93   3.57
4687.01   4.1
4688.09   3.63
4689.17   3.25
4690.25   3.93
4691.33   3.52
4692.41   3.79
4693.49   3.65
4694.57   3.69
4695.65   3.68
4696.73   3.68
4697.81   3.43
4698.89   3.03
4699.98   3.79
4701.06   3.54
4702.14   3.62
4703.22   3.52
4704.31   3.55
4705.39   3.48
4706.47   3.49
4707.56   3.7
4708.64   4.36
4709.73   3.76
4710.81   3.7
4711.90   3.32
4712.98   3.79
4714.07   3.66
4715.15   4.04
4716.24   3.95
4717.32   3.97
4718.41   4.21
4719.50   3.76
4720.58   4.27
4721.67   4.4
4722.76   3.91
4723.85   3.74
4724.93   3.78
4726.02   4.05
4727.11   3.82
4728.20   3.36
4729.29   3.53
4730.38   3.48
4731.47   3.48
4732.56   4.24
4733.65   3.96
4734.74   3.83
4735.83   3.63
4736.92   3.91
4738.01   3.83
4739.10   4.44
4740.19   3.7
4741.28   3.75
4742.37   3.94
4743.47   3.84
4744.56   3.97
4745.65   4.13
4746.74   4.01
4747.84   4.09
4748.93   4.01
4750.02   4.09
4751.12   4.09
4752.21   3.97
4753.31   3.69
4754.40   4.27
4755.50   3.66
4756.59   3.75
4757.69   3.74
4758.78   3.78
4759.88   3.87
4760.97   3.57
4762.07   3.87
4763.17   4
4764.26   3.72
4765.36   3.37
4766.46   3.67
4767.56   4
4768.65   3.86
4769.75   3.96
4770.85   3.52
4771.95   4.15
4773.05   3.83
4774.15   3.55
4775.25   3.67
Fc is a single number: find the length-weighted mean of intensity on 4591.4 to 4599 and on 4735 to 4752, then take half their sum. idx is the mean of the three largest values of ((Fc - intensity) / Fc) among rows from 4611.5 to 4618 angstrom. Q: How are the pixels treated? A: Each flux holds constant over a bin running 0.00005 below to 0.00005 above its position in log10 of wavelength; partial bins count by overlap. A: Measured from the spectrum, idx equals -0.03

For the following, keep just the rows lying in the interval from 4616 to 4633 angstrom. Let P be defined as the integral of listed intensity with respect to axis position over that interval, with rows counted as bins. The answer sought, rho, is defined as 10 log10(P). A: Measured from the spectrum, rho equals 18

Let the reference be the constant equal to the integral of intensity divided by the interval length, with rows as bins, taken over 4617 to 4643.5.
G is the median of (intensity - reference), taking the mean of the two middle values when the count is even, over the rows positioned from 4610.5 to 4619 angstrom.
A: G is 0.3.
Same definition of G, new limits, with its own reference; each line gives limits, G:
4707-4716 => -0.1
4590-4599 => -0.4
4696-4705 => -0.3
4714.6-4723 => 0.2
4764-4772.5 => 0.0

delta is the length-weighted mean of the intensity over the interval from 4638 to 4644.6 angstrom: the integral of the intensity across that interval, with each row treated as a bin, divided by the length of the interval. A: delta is 3.65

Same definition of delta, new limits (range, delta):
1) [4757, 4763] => 3.78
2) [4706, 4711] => 3.81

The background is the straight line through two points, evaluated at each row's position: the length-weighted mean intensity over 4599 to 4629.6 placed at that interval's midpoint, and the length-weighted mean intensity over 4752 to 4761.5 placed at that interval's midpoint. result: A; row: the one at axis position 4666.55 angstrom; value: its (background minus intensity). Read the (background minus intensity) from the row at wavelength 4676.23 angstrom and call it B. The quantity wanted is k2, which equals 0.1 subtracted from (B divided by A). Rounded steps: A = 0.06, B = 0.1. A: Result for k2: 1.9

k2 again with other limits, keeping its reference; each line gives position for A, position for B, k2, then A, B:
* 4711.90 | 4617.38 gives -0.9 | 0.50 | -0.4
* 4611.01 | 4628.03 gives -0.2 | 0.30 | 0.0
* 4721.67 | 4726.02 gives 0.3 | -0.59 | -0.2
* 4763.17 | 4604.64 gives -4.5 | -0.19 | 0.8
